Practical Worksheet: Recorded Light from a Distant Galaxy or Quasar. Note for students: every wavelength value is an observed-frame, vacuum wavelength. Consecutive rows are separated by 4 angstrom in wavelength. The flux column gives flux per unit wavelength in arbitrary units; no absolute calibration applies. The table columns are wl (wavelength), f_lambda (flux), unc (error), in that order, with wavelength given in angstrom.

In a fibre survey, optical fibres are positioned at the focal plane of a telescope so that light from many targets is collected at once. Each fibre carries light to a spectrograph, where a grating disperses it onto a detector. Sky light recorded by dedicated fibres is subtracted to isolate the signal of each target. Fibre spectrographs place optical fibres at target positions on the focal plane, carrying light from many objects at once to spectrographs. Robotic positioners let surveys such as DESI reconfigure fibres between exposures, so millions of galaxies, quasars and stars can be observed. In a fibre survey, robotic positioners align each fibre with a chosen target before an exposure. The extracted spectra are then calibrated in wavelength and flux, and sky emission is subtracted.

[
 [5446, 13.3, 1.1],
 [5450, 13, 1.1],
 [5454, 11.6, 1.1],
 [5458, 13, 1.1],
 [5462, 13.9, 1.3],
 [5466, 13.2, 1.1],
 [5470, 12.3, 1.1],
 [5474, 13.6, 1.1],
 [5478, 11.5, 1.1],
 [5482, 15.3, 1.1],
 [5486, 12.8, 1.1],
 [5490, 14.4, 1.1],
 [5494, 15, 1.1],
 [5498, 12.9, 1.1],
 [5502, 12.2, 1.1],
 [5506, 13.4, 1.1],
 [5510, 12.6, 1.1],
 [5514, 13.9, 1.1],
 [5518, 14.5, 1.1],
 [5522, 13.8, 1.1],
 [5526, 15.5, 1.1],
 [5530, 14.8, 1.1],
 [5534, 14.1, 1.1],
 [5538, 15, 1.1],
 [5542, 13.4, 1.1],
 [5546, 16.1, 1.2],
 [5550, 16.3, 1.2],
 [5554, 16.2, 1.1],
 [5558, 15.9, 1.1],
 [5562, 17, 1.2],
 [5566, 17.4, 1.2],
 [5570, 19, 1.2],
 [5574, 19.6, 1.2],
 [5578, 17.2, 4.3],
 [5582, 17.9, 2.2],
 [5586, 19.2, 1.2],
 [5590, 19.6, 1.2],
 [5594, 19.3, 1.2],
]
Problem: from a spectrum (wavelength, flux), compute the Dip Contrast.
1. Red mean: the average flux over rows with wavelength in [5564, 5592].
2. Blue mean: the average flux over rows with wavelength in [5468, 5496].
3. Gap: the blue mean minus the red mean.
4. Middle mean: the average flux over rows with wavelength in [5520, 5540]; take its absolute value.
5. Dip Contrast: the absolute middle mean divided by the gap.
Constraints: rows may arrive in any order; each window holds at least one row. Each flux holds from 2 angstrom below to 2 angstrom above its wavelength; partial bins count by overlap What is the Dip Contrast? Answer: -2.9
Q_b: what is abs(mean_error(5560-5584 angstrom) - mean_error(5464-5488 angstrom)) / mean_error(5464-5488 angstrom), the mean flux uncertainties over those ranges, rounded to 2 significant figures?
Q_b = 0.71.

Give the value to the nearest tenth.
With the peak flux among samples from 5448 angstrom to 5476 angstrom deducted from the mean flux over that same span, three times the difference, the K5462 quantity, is -2.9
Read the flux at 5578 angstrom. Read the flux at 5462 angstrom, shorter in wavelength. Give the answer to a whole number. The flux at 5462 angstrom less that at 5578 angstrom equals -3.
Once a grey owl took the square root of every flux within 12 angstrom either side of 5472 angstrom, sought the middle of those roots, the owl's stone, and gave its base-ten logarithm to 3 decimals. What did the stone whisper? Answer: 0.564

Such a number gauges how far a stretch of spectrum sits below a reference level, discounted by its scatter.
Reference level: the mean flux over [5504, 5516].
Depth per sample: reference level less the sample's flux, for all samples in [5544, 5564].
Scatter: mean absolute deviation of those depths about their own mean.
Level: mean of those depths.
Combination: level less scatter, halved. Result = -1.6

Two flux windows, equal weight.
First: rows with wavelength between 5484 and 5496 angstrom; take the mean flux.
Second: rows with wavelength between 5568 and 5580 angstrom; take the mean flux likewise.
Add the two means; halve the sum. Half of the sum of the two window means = 16.3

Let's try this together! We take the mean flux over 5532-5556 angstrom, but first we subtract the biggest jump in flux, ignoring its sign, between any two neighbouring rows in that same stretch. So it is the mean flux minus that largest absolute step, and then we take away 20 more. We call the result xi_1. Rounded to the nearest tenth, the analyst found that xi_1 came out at -7.5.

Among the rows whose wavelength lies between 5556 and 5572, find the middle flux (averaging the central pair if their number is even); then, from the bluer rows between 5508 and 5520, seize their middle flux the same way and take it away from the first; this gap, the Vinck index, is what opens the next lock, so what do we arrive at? 3.3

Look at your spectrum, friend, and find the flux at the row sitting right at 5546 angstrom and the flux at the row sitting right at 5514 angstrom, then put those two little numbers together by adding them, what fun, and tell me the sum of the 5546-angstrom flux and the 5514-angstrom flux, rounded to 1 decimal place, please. 30.0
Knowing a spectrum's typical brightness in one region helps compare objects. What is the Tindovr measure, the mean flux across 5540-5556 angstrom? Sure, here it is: 15.5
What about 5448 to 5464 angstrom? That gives 12.9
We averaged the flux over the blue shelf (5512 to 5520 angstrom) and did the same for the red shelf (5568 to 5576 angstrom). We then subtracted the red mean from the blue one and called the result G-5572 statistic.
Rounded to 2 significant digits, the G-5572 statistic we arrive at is -5.1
